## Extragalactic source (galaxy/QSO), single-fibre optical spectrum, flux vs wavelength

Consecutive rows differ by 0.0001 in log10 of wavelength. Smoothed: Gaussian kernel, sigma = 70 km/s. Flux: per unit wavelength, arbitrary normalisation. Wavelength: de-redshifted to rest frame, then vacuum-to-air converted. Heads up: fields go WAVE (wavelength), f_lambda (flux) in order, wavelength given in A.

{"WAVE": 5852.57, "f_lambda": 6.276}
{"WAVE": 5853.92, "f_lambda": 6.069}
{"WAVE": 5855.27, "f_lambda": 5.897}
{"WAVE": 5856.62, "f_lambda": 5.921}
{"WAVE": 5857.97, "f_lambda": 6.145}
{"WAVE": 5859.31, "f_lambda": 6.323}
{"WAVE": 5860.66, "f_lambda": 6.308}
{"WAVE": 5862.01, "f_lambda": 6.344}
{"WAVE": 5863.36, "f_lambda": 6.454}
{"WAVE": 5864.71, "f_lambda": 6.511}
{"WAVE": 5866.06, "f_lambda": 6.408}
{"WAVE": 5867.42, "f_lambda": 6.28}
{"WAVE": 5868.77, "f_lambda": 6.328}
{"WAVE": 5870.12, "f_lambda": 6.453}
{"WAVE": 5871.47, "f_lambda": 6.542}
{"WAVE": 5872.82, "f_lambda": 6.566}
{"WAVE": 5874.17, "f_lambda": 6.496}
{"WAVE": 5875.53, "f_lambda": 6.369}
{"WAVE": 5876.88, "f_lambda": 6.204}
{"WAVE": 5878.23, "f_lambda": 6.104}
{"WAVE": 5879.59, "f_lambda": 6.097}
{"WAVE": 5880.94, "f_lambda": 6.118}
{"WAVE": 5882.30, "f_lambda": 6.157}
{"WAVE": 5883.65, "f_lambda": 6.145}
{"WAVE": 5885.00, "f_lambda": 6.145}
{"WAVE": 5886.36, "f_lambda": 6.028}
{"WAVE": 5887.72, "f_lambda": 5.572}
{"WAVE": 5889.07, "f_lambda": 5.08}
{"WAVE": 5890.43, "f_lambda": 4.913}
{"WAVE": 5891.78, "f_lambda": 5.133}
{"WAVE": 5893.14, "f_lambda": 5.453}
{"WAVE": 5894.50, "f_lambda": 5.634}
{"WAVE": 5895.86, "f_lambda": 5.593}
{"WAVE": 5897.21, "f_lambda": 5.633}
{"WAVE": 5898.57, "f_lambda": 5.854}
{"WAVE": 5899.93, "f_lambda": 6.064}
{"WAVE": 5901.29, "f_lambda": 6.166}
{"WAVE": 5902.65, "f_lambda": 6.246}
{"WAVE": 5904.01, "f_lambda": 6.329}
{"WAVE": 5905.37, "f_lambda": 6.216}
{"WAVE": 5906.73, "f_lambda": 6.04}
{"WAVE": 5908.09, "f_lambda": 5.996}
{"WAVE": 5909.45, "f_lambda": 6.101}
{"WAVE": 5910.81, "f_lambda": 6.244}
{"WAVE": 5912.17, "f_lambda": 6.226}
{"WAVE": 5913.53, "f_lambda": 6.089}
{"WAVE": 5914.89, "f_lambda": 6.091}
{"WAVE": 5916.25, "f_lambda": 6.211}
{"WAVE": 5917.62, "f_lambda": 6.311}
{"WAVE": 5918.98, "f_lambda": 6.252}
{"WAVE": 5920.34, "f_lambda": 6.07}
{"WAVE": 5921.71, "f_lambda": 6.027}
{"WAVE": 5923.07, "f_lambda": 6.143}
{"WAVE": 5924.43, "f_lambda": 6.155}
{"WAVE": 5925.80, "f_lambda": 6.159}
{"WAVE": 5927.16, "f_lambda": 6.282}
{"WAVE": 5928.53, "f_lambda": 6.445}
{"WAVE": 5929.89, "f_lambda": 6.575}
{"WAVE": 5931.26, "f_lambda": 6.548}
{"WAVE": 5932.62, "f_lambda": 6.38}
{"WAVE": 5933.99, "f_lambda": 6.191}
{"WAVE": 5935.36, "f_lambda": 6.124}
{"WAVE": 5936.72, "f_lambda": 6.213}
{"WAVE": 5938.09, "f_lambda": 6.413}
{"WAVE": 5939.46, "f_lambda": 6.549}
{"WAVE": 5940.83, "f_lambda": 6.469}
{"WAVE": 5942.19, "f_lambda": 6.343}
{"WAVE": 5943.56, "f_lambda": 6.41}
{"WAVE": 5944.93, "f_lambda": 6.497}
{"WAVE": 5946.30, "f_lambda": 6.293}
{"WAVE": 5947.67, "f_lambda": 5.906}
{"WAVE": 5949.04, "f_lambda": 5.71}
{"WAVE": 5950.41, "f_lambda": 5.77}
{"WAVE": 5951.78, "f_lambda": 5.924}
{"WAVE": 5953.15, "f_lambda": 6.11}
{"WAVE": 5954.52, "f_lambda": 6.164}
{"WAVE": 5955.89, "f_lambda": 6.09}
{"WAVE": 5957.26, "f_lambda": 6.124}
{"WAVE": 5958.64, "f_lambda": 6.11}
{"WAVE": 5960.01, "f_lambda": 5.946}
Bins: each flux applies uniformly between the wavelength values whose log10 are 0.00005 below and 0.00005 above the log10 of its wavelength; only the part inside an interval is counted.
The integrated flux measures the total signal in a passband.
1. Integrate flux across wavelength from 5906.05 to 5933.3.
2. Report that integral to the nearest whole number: 169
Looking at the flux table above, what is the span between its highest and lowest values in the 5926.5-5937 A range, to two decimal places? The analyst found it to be 0.45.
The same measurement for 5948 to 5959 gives 0.45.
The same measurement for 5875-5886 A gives 0.27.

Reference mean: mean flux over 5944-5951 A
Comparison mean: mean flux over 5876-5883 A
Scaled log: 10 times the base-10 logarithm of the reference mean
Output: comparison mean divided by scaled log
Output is 0.786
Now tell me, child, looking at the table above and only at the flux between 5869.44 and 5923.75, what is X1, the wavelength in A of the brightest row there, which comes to 5872.82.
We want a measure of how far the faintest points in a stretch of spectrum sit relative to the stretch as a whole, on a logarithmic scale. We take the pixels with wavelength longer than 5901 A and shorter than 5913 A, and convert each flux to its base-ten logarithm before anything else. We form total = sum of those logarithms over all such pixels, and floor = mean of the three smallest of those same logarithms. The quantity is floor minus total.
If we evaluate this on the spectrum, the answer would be -6.33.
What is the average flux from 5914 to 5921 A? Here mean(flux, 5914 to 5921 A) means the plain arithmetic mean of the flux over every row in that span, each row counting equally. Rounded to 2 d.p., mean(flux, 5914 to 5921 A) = 6.19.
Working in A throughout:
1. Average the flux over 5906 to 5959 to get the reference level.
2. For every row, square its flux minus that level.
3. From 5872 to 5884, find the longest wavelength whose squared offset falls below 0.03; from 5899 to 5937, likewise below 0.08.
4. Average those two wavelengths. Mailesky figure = 5910.2 A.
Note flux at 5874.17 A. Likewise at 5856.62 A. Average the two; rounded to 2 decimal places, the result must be 6.21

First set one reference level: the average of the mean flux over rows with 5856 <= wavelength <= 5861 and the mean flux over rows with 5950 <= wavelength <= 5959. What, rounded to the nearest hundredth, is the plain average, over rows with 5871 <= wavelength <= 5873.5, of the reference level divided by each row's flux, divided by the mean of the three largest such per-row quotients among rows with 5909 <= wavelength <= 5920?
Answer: 0.93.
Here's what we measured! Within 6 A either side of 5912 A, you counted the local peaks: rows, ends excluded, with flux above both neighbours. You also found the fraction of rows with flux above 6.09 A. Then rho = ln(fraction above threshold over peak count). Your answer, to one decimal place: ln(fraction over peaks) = -0.4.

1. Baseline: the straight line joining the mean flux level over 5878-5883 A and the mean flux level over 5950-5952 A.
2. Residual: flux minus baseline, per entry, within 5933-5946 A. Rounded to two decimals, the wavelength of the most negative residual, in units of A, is 5935.36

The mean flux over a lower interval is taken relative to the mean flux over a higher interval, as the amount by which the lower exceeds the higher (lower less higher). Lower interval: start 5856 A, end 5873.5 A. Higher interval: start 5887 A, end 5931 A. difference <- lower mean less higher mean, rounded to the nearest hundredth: 0.37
